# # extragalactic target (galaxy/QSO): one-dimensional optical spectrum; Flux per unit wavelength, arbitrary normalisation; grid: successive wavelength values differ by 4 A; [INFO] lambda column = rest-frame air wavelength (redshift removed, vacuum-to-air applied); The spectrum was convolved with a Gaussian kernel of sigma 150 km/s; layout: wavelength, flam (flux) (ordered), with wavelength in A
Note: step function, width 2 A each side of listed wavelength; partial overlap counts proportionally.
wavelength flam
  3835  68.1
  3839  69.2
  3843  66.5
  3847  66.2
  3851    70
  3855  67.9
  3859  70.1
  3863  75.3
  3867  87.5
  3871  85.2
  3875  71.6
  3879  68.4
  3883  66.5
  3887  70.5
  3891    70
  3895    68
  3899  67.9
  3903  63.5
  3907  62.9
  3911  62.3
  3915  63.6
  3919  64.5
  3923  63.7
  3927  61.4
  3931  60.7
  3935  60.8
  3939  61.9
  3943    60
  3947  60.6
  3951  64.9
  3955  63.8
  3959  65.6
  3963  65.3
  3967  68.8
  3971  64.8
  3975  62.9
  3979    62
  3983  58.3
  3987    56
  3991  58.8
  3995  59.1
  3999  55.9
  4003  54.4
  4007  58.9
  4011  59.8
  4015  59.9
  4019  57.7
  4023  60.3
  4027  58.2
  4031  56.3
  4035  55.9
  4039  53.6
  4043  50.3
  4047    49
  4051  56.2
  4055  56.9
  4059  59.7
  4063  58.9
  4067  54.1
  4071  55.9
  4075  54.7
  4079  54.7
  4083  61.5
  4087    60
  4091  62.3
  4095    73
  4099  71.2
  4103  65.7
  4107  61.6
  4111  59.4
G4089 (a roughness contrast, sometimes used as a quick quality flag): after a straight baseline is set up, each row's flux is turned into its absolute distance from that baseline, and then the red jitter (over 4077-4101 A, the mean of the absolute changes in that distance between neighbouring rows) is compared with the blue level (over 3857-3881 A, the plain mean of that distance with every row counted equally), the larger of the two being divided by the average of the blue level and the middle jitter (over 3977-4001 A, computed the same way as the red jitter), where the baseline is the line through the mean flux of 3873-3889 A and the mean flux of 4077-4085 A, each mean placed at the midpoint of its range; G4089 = 1.48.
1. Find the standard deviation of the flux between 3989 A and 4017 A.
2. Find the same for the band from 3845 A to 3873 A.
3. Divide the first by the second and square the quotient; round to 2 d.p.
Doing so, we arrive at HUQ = 0.06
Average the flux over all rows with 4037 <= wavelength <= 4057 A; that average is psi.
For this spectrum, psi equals 53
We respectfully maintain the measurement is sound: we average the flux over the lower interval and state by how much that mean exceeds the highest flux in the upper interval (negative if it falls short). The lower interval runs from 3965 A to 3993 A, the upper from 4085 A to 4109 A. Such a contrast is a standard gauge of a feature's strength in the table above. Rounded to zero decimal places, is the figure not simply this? -11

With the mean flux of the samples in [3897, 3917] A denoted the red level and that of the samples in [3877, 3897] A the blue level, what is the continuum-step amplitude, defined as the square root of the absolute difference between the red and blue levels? 2.2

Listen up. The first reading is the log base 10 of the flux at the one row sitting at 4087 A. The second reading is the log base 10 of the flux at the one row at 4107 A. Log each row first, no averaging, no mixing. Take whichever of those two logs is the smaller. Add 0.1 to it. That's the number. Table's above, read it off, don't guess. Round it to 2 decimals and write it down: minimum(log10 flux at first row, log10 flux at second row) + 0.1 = 1.88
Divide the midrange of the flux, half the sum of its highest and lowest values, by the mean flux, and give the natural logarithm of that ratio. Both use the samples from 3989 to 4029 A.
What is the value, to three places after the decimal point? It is -0.016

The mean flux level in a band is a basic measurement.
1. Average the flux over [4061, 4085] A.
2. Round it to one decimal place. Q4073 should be 56.6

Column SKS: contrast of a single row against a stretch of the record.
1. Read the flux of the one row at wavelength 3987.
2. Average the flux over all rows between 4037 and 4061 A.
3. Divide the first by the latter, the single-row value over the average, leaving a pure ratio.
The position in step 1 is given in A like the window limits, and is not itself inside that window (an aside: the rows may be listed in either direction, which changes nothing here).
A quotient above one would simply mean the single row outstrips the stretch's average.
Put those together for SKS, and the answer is 1.03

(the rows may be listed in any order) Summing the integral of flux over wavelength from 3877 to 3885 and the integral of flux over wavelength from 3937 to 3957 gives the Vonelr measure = 1784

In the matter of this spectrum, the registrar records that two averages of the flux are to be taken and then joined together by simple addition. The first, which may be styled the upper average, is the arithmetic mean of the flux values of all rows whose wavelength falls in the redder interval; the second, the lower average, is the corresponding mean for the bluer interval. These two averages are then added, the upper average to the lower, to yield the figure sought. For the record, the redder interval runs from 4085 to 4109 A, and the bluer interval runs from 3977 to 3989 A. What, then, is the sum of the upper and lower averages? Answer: 124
